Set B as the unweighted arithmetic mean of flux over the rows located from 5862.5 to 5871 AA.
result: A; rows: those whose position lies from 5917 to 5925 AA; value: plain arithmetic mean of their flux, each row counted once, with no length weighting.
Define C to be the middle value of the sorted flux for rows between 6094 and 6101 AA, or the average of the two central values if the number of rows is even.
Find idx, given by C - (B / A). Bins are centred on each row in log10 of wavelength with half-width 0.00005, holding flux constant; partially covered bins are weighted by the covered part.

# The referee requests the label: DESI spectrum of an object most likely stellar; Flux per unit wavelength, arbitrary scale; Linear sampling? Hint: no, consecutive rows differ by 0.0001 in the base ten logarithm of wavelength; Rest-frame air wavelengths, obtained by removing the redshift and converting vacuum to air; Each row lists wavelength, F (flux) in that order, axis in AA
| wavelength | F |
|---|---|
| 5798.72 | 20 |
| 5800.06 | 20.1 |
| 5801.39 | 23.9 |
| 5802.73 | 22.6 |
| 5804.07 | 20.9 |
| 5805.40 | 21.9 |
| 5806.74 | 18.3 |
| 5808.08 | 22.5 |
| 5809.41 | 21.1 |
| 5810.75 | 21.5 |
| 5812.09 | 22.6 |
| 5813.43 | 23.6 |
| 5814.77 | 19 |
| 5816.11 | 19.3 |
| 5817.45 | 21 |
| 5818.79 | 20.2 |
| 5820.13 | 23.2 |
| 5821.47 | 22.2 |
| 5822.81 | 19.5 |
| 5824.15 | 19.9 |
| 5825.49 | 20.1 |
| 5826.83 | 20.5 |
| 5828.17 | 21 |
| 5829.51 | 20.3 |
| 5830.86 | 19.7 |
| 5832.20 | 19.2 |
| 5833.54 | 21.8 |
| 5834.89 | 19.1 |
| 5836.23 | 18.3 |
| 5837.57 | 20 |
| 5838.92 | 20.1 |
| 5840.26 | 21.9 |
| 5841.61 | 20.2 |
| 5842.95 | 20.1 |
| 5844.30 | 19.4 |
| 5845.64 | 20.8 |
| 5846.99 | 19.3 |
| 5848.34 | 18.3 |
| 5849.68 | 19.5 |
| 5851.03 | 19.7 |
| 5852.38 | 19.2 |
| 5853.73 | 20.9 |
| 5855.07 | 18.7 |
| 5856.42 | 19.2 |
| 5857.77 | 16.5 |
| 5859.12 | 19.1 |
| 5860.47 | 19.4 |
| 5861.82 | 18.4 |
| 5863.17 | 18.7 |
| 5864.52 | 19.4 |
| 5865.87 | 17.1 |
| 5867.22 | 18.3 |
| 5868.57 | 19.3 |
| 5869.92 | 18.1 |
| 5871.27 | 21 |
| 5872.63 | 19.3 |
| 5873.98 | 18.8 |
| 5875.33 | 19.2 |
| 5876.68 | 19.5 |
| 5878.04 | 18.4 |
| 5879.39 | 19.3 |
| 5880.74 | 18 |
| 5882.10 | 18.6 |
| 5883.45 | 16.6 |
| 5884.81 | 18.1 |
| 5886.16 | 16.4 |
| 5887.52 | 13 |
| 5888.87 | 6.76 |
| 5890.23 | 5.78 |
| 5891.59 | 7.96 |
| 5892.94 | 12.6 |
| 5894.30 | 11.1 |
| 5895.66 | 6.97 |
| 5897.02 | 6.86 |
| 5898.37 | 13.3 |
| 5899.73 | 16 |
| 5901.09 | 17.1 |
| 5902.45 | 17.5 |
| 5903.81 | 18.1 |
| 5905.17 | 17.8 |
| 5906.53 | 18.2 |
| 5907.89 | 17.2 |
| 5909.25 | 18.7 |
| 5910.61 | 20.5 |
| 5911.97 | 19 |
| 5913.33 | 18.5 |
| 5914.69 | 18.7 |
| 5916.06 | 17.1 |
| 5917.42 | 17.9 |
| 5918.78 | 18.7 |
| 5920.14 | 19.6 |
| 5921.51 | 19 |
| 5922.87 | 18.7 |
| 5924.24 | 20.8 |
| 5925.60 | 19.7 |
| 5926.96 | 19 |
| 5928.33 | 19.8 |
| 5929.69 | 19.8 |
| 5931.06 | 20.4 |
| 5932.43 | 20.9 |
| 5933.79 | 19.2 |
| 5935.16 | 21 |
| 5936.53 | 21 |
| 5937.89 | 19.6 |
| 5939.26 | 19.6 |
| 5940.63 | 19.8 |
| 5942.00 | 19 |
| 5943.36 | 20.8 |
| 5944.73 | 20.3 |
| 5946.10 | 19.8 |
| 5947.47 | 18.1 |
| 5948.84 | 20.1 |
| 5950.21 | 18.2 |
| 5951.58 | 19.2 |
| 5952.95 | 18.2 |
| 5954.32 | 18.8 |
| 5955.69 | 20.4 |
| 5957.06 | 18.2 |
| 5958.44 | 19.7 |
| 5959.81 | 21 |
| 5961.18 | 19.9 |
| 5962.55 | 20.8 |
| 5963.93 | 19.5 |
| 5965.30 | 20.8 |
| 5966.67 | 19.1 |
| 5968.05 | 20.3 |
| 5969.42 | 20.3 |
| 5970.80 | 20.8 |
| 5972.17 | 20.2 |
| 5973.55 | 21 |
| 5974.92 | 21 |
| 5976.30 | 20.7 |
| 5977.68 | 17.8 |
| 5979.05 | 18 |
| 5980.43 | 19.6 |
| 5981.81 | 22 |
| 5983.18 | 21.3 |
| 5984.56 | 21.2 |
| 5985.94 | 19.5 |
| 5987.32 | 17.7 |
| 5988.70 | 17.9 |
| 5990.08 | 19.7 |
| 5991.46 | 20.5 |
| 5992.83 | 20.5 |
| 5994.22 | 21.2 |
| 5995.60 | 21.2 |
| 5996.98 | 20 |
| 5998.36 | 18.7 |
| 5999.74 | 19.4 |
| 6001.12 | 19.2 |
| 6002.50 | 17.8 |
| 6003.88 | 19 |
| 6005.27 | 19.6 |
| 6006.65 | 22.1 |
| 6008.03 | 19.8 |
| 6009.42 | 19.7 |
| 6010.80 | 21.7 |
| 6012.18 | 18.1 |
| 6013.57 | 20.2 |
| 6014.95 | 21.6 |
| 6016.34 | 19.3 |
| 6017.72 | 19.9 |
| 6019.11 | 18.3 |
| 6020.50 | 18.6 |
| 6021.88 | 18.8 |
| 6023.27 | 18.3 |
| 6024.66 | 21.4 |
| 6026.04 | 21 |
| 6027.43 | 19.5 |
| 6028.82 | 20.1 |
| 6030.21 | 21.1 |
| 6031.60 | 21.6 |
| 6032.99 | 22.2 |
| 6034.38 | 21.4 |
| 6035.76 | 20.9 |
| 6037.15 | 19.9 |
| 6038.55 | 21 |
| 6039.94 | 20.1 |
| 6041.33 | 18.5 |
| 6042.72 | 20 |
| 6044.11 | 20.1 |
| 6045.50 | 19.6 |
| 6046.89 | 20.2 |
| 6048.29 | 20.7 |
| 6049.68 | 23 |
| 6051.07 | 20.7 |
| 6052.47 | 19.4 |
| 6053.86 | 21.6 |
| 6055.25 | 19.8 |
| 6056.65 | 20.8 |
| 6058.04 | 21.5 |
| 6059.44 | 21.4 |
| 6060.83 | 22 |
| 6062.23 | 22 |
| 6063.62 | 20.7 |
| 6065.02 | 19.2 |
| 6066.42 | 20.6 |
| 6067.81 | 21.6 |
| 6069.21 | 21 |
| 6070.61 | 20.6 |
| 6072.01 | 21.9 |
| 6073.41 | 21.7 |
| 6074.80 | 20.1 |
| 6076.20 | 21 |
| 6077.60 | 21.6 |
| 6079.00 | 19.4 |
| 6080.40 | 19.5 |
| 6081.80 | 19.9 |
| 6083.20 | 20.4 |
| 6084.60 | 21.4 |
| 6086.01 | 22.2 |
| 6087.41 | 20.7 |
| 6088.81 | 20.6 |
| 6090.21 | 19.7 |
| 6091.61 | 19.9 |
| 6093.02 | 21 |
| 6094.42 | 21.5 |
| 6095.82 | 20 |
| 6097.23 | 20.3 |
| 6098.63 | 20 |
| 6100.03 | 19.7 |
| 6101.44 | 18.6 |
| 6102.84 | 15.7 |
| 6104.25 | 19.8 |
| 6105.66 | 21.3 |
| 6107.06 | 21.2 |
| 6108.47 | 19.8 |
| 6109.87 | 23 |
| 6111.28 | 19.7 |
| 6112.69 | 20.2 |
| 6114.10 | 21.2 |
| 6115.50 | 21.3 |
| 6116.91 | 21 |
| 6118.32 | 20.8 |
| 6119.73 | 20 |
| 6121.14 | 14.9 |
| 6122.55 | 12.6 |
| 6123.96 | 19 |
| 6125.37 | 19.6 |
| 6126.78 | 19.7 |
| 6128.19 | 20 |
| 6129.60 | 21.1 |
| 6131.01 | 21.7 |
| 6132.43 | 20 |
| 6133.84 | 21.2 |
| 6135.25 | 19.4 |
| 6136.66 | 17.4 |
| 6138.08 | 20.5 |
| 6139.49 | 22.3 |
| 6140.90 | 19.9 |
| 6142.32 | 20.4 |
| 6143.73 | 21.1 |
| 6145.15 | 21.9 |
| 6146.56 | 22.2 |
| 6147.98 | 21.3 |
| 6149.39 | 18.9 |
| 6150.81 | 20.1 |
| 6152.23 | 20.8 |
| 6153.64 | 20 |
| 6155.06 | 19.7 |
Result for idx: 19.0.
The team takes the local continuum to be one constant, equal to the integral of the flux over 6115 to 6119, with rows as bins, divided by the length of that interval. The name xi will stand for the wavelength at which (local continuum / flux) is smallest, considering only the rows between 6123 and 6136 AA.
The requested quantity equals 6131.01 AA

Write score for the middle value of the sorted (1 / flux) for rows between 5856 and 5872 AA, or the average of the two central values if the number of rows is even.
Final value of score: 0.0529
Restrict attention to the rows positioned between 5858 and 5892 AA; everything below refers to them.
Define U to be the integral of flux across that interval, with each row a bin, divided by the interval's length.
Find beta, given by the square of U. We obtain 290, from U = 17.0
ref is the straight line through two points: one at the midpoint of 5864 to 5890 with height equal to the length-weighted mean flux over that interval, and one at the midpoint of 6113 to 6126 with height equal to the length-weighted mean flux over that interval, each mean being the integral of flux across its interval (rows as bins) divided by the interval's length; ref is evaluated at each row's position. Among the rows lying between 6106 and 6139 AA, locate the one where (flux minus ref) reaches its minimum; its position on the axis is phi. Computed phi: 6122.55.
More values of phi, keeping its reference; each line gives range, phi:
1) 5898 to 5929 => 5898.37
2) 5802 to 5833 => 5806.74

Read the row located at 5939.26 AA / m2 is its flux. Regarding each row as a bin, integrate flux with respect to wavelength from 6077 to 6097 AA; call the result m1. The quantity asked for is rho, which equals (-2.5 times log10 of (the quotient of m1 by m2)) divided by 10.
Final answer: -0.330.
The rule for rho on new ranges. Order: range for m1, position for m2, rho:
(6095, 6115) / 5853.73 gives -0.321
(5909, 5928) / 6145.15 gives -0.304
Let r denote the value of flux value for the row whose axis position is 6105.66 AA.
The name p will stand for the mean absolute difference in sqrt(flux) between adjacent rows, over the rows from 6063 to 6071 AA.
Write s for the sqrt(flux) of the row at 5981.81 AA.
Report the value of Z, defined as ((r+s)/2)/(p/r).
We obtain 2551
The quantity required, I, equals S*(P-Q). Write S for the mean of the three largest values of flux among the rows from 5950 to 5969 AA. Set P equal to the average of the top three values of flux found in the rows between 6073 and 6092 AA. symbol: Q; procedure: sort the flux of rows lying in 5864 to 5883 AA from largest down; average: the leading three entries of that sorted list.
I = 39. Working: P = 21.8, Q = 20.0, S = 20.9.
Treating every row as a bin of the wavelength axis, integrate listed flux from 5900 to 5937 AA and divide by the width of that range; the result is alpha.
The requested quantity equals 19.0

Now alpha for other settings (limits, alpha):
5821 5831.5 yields 20.4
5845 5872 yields 19.0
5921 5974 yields 19.8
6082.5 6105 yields 20.1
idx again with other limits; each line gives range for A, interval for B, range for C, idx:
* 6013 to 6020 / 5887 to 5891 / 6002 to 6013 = 19.2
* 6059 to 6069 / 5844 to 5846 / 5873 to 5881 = 18.0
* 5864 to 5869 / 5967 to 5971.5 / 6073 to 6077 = 19.9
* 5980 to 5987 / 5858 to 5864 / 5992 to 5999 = 19.6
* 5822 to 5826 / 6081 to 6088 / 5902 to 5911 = 17.0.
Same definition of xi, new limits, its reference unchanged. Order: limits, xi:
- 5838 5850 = 5840.26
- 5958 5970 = 5959.81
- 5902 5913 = 5910.61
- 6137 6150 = 6139.49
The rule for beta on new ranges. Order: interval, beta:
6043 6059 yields 427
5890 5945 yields 306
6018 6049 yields 406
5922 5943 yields 396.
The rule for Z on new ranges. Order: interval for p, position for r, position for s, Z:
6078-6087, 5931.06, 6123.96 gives 4111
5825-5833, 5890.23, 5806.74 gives 484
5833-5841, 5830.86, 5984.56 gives 1509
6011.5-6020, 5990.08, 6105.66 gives 1333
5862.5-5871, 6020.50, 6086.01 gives 1453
